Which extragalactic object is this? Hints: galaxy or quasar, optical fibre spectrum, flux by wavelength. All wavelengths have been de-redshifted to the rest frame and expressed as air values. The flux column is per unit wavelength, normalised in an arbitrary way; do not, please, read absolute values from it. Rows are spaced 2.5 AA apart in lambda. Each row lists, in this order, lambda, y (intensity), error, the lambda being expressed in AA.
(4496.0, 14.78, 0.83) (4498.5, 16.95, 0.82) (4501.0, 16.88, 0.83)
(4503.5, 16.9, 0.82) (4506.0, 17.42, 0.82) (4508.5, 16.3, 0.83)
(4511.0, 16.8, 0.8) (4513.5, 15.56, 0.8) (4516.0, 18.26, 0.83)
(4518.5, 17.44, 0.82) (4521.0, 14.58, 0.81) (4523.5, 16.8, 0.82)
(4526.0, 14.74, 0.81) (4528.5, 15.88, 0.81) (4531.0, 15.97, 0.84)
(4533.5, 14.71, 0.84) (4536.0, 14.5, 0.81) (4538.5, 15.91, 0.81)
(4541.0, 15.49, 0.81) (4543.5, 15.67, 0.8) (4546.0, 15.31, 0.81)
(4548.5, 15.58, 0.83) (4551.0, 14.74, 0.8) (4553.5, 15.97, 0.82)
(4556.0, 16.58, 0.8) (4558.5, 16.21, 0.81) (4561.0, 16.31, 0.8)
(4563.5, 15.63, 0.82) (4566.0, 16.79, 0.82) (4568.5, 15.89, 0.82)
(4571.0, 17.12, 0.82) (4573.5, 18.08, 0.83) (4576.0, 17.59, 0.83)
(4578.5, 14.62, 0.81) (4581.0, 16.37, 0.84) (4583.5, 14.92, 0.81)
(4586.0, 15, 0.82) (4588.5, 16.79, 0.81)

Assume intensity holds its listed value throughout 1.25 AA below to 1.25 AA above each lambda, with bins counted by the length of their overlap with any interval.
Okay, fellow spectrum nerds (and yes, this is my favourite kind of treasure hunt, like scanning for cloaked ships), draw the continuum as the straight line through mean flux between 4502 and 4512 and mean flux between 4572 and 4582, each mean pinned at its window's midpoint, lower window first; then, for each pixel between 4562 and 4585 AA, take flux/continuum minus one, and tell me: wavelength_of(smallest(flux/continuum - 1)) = 4578.5 AA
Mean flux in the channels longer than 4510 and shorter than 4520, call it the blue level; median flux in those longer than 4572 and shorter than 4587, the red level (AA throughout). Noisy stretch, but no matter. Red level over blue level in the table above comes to 0.92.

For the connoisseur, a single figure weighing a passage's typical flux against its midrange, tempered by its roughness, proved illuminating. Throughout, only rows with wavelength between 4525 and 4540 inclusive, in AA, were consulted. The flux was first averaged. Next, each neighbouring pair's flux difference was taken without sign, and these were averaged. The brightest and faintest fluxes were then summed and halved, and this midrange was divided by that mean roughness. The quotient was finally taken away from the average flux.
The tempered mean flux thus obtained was -3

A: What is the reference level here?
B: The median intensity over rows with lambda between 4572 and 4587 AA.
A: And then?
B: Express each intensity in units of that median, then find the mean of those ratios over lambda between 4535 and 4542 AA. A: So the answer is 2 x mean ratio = 1.95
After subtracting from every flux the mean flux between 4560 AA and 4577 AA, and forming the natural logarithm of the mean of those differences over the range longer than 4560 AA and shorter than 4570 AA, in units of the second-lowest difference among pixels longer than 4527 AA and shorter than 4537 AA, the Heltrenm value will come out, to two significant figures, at -1.2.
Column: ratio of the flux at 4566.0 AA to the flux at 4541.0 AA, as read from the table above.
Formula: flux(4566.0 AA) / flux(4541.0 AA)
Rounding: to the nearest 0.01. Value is 1.08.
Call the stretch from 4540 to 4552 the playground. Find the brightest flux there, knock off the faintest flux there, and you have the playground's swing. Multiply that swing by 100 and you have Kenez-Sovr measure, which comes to 93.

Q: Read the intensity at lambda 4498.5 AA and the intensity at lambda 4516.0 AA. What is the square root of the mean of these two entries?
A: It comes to 4.20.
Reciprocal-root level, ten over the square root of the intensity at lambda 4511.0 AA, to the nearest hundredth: 2.44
